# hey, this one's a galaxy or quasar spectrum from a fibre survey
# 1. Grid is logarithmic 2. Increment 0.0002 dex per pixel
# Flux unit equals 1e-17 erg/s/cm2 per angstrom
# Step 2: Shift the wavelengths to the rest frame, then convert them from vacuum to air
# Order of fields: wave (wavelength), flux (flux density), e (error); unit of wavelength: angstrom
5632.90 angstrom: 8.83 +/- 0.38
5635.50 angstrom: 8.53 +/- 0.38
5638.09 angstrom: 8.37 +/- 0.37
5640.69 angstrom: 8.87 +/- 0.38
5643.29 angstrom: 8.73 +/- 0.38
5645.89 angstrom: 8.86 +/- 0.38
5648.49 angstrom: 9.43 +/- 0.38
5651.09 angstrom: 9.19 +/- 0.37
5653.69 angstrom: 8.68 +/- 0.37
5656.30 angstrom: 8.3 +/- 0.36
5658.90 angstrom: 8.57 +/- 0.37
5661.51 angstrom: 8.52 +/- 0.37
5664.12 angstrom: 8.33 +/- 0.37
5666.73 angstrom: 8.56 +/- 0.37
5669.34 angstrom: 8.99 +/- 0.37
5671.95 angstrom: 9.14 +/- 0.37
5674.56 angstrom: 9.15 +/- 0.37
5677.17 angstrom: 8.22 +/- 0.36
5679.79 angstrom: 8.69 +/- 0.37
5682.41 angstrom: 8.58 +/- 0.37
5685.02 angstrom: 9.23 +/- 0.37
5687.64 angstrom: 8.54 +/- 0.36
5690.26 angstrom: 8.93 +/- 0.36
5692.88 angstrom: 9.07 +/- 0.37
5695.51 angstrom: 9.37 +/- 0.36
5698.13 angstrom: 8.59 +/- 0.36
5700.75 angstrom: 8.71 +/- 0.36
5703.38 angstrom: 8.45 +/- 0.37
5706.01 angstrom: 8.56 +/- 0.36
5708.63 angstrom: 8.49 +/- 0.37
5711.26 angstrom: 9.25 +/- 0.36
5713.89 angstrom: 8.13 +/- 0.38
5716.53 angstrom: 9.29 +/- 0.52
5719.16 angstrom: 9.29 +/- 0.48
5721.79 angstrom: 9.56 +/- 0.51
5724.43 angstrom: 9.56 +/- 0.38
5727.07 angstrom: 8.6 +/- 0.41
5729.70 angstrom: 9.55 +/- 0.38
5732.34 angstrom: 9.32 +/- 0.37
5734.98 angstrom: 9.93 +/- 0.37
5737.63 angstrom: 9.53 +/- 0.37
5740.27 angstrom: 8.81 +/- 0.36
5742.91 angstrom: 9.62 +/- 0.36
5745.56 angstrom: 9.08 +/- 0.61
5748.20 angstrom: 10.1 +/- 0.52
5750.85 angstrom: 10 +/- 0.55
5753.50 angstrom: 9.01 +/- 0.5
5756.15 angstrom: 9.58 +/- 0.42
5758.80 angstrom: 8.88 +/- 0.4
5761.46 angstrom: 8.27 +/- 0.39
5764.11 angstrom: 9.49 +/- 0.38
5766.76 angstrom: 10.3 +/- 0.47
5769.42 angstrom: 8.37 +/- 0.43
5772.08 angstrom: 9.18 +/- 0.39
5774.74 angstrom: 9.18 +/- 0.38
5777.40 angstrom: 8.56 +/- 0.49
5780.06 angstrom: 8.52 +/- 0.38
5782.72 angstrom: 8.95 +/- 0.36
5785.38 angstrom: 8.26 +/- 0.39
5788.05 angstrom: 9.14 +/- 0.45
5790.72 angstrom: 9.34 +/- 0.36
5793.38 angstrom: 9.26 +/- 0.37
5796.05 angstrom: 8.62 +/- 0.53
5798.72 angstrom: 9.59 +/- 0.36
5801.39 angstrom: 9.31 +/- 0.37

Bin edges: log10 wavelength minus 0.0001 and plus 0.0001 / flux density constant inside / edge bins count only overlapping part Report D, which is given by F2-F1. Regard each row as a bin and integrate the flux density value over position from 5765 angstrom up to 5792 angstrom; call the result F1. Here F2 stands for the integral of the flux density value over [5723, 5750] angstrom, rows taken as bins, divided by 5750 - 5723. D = -233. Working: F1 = 243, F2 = 9.42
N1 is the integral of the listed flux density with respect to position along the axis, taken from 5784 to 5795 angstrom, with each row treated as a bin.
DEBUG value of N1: 99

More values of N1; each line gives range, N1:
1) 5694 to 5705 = 97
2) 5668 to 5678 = 89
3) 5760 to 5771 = 100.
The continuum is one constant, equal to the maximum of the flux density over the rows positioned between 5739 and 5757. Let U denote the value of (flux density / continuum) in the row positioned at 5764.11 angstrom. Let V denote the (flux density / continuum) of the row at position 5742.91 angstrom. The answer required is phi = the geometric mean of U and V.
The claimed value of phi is 0.95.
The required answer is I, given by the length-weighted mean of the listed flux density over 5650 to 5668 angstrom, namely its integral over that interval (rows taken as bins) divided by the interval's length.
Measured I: 8.6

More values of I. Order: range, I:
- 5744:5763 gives 9.3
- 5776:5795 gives 8.9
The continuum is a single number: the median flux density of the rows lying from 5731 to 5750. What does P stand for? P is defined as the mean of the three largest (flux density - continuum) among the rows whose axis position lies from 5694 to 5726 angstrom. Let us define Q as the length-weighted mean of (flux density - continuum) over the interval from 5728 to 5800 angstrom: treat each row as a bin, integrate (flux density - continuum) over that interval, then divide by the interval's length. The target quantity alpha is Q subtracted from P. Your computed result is 0.3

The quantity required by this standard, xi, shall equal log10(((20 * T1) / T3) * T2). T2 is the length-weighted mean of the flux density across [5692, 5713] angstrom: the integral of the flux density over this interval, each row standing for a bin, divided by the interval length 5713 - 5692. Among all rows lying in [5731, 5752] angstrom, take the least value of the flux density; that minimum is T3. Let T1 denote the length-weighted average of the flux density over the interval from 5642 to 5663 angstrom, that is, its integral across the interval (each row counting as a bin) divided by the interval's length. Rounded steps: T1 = 8.8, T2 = 8.79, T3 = 8.81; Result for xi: 2.24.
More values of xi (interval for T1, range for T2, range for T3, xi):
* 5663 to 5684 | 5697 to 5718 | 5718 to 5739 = 2.25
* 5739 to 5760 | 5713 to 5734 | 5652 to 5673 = 2.32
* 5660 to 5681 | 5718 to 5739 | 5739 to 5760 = 2.27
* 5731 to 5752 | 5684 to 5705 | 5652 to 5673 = 2.31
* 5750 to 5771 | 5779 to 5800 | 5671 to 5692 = 2.30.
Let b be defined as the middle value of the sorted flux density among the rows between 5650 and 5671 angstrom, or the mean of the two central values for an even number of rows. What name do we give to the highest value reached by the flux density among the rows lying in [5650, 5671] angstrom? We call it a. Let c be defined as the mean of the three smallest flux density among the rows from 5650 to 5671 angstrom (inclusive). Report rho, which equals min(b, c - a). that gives -0.81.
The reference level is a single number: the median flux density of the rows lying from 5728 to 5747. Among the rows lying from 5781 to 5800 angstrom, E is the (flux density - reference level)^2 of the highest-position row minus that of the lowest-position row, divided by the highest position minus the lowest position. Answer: -0.021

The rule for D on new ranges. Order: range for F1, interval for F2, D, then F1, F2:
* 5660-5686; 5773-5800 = -218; 227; 8.95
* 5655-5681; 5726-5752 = -215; 225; 9.46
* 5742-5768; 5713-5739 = -236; 245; 9.29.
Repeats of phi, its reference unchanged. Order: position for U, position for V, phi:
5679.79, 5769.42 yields 0.84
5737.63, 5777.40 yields 0.89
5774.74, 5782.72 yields 0.90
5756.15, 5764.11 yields 0.94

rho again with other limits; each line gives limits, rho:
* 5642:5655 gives -0.67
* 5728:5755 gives -1.13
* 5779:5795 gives -0.76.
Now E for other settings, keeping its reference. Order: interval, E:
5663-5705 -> -0.007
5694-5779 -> 0.011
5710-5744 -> -0.002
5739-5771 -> 0.028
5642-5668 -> 0.013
